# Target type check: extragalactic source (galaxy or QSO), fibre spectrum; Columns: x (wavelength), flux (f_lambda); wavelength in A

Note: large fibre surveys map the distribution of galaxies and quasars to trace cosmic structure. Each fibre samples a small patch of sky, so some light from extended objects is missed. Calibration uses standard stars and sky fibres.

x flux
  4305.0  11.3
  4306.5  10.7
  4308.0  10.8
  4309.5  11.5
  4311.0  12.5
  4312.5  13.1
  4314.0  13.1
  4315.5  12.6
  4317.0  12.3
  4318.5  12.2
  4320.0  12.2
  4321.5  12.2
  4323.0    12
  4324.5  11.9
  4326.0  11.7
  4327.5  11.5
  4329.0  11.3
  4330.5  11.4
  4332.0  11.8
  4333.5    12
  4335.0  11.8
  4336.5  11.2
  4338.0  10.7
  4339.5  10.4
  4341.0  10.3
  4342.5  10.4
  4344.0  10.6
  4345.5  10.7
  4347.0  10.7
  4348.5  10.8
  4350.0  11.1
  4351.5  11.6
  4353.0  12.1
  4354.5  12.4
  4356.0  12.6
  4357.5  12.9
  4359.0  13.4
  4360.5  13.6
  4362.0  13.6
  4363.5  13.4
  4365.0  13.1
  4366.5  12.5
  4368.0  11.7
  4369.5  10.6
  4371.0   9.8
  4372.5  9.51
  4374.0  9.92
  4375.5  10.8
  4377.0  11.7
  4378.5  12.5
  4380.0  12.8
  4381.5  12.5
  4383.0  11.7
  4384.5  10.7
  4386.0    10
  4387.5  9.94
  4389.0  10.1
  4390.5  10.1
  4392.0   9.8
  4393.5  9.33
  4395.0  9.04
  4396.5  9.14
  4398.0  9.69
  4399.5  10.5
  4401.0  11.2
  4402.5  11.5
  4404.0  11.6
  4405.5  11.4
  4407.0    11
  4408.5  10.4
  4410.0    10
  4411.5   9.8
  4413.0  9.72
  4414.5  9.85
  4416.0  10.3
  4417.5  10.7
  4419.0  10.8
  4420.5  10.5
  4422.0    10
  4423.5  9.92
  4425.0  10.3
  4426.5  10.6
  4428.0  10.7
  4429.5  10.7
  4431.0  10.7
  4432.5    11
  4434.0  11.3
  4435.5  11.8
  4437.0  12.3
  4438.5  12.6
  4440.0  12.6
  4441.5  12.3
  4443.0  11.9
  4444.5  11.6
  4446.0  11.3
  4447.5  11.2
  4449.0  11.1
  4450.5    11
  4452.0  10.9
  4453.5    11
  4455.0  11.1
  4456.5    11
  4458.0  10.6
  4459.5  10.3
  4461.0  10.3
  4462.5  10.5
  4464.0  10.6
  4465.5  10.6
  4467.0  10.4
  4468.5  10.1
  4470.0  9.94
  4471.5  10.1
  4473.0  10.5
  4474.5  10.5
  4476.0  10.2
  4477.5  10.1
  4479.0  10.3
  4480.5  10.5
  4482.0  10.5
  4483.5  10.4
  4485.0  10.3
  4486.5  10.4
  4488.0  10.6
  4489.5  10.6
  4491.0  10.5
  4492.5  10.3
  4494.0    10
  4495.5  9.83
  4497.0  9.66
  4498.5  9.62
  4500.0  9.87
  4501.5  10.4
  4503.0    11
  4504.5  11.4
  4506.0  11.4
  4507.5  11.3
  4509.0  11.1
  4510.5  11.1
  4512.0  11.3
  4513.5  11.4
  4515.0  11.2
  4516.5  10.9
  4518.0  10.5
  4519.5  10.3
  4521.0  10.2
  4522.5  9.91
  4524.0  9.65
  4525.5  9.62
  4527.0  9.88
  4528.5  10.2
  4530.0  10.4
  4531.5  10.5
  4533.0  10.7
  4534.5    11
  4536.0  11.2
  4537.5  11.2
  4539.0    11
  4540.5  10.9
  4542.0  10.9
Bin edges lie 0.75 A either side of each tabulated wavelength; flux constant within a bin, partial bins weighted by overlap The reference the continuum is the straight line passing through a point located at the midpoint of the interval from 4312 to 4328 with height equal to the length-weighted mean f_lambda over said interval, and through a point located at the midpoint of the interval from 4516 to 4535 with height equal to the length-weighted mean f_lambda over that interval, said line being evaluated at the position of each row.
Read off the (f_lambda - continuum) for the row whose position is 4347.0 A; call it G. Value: -1.3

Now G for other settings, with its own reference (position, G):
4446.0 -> 0.3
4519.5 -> 0.0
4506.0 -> 0.9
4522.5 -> -0.4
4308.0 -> -1.6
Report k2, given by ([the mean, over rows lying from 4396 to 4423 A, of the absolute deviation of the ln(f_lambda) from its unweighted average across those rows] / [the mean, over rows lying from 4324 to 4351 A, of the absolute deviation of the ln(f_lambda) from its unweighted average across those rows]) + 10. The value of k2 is 11.2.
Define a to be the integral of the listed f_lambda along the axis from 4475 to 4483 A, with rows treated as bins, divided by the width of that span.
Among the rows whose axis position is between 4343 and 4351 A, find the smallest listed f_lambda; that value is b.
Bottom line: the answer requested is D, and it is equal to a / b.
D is 0.97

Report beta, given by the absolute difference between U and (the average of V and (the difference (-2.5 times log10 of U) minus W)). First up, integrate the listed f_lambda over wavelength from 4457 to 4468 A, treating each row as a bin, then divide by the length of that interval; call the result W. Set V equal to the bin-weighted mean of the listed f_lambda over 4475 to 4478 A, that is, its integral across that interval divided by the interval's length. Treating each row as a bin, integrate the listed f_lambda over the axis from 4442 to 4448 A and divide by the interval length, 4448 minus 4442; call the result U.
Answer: 13.0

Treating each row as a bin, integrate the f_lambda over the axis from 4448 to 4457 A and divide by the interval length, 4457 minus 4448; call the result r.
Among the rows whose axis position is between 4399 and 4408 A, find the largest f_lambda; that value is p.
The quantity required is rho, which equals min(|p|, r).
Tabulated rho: 11.0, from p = 11.6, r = 11.0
